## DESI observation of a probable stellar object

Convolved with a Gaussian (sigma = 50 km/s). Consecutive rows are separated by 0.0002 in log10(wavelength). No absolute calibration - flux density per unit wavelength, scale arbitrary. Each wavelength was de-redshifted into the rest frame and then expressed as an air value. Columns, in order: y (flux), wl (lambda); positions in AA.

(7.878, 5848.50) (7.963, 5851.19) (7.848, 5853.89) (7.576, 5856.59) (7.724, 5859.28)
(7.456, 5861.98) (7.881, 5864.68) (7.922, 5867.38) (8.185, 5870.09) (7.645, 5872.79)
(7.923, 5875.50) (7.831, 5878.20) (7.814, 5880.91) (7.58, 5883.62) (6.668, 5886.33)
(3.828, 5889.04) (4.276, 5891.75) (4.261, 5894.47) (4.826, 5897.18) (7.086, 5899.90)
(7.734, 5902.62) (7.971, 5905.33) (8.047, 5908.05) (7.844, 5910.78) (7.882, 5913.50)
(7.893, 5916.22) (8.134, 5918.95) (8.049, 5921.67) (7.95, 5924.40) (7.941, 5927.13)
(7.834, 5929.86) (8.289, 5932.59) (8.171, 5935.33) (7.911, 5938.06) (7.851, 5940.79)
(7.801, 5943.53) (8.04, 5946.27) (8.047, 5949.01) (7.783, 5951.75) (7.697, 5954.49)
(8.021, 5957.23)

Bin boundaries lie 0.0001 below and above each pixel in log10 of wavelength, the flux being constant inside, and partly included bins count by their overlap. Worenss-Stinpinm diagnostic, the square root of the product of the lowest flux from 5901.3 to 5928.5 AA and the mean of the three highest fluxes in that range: 7.90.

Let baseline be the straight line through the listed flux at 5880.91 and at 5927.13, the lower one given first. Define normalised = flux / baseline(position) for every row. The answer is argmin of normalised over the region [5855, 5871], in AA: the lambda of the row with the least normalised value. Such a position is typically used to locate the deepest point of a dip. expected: 5861.98 AA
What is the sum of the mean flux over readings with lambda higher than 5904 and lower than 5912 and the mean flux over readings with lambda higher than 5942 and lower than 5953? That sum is 15.9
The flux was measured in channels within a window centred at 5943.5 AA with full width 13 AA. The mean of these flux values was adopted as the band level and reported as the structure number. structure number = 7.93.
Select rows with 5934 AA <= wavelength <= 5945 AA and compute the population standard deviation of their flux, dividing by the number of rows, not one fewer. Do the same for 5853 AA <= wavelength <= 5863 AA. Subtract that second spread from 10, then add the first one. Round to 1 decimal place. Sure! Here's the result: 10.0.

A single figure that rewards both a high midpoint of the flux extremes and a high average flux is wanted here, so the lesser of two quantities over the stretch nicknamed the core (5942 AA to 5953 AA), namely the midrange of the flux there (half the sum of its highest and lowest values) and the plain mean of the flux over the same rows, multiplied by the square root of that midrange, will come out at 22.3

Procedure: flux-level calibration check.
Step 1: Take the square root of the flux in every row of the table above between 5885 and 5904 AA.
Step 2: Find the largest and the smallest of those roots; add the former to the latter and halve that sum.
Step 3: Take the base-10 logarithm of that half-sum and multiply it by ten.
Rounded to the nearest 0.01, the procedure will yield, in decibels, 3.75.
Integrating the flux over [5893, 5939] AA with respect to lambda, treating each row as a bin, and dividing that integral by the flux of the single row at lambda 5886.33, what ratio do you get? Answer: 52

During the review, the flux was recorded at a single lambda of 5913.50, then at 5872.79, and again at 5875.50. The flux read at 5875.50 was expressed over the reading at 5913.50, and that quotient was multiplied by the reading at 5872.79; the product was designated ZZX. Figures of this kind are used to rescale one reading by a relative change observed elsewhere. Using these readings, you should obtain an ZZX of 7.7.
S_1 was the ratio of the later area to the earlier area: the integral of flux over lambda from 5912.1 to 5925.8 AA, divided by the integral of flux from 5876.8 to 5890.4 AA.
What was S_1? 1.19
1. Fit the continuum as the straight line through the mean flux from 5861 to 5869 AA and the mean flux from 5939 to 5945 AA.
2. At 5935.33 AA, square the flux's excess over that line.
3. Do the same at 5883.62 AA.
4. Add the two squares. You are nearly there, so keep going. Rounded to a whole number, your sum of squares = 0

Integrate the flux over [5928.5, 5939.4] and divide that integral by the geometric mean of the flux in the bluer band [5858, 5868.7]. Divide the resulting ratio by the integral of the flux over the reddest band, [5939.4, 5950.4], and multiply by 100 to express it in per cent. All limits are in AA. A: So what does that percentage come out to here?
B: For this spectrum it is 13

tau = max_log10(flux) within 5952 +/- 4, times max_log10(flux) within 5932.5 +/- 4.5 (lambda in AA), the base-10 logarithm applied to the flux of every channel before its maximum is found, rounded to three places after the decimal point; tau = 0.832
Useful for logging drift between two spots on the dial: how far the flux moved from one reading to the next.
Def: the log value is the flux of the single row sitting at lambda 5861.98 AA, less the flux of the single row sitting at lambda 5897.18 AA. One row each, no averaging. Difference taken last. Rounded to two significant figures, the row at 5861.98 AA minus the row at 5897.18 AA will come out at 2.6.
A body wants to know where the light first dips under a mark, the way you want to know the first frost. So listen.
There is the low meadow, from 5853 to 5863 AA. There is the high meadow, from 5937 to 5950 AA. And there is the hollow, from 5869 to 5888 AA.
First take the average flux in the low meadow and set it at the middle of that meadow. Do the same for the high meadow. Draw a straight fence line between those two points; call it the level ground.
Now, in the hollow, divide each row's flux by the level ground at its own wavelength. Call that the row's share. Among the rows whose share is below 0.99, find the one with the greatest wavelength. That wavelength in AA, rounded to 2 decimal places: 5886.33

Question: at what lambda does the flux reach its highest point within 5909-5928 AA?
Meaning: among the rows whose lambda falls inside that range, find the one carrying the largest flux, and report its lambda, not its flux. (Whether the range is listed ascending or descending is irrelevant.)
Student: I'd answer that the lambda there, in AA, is 5918.95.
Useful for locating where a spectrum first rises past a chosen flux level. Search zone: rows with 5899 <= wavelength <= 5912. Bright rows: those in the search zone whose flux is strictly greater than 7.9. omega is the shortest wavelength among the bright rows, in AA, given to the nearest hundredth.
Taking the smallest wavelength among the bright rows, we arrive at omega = 5905.33 AA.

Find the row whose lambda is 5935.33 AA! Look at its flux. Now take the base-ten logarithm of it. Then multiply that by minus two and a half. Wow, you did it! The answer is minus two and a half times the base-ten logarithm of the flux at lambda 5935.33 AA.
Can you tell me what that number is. -2.28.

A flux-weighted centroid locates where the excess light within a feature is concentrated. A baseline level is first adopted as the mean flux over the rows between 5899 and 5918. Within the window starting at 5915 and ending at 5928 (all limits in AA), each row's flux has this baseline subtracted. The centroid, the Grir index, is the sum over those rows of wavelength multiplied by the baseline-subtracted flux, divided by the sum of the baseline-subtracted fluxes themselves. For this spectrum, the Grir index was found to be 5921.4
